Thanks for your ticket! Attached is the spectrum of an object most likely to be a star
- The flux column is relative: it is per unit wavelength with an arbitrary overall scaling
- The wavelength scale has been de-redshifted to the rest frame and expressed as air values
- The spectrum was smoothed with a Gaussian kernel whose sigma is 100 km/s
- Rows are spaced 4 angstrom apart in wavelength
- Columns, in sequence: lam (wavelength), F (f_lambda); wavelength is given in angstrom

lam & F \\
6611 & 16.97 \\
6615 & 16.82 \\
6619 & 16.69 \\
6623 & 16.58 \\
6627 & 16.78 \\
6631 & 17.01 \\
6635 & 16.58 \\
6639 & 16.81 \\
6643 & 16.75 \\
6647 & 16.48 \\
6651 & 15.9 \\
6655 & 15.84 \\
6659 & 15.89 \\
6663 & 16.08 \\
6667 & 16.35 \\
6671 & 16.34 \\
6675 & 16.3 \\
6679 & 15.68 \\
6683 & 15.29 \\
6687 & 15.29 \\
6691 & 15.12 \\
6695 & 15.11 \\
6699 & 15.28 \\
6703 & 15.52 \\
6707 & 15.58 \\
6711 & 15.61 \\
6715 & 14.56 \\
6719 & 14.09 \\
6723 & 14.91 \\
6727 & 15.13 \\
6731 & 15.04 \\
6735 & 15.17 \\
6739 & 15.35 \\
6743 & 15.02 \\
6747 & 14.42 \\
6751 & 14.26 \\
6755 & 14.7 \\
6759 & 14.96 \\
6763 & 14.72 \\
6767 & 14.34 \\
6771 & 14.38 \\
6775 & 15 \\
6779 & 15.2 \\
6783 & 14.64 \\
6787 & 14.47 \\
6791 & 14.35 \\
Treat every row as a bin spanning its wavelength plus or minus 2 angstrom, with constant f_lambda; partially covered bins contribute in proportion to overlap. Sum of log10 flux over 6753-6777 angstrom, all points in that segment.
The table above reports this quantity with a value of 7.00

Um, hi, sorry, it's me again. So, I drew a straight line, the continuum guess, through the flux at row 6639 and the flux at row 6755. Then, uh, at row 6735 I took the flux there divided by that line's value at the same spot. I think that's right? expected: 1.01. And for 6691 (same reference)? 0.95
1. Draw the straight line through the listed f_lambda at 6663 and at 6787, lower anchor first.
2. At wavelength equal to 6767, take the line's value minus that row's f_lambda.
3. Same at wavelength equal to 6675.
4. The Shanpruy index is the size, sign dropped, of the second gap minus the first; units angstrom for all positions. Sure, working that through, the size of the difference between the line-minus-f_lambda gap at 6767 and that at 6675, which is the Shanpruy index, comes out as 0.8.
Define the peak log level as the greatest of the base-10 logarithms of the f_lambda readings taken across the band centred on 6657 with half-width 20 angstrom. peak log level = 1.23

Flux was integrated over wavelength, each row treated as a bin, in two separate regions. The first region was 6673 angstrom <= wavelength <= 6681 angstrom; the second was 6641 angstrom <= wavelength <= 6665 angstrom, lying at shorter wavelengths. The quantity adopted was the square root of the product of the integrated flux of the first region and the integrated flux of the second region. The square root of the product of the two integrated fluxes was 223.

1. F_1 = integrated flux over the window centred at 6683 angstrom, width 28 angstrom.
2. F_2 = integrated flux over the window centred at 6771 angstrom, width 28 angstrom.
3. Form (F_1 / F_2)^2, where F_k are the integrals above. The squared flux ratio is 1.12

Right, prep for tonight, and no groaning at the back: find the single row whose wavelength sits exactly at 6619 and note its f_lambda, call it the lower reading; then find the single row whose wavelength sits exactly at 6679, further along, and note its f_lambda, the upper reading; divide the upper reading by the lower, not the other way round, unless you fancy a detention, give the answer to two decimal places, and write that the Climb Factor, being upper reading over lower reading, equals 0.94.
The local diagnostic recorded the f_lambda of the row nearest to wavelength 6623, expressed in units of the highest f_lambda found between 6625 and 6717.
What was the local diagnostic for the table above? 0.975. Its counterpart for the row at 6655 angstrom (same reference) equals 0.931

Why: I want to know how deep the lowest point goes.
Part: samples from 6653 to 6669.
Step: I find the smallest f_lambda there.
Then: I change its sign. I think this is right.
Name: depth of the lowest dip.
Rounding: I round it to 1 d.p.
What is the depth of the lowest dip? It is -15.8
